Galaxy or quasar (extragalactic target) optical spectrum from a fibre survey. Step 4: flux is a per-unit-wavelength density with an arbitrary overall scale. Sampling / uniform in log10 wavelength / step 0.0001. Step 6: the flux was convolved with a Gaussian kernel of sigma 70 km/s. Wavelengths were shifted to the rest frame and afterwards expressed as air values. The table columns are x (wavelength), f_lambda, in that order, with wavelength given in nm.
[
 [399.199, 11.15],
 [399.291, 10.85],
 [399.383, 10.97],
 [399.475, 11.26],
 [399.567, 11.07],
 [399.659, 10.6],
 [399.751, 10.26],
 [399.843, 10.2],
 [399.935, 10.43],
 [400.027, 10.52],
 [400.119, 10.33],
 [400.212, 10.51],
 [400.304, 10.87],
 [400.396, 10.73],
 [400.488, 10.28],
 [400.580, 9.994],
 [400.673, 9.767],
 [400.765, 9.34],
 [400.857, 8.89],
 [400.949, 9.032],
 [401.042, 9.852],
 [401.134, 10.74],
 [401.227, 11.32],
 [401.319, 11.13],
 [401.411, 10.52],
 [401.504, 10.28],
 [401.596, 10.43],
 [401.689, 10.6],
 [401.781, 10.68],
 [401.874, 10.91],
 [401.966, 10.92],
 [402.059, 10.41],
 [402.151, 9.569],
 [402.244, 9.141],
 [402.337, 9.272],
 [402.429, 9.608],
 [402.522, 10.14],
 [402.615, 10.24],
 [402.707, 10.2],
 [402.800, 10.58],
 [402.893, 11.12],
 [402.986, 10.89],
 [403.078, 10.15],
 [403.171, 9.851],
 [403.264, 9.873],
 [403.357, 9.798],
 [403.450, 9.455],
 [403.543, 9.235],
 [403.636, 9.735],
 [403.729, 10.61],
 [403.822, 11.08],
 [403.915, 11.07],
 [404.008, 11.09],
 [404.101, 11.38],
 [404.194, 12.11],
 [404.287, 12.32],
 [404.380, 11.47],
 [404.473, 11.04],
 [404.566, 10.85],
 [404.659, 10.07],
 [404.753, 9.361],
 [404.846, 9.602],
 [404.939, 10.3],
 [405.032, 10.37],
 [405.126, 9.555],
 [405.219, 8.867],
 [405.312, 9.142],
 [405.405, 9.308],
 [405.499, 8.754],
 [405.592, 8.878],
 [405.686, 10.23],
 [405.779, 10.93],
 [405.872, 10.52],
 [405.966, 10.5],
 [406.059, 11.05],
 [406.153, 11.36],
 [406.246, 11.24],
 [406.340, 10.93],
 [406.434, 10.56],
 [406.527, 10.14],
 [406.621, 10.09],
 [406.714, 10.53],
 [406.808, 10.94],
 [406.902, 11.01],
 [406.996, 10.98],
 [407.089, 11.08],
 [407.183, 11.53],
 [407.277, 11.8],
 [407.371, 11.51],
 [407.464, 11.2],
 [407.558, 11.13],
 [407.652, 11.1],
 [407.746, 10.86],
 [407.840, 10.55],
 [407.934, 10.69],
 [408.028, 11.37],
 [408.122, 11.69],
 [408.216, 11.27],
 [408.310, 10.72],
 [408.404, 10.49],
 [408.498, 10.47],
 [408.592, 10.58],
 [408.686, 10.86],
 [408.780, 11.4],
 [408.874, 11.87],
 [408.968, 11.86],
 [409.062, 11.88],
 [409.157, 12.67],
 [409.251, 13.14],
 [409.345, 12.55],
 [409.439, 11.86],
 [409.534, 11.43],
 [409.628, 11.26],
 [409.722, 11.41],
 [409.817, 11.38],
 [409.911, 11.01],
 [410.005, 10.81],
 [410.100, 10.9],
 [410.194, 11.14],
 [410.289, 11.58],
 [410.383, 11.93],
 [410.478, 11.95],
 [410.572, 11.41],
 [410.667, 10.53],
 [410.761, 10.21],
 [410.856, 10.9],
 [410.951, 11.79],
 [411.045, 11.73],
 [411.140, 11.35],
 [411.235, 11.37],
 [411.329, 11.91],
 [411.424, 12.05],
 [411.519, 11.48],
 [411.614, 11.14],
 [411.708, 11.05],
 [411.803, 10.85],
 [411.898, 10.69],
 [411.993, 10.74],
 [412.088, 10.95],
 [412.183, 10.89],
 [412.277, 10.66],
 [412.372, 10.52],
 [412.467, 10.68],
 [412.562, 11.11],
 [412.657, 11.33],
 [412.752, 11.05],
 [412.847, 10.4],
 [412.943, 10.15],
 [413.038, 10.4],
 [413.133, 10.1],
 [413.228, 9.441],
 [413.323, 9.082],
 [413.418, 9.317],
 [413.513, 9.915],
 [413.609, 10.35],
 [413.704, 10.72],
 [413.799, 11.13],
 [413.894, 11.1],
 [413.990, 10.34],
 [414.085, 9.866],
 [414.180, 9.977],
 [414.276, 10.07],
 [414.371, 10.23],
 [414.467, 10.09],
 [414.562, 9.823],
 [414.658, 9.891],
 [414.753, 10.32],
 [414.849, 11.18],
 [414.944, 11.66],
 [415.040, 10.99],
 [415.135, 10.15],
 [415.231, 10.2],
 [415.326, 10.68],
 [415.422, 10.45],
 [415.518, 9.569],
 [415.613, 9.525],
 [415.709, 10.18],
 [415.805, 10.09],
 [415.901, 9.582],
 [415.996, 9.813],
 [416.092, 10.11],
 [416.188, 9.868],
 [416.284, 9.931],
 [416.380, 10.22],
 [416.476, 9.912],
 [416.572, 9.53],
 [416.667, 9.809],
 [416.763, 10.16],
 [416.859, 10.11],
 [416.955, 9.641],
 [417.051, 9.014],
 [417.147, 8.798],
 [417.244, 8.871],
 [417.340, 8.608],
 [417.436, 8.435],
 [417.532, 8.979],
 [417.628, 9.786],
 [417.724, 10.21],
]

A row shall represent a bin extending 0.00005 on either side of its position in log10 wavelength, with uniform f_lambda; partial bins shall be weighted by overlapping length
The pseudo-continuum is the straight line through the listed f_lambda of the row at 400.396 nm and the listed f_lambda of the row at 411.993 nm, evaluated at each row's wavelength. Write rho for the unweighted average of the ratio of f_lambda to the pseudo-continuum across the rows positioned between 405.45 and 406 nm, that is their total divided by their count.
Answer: 0.93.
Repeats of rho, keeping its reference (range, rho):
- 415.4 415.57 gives 0.93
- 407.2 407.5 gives 1.07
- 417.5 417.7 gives 0.87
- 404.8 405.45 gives 0.89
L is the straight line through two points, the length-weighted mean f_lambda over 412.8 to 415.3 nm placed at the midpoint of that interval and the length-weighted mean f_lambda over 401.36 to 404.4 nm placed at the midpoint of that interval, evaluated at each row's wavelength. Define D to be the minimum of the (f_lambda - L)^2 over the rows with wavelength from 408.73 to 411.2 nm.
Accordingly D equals 0.0119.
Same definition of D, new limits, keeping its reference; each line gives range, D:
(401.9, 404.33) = 0.0018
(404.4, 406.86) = 0.0014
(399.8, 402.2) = 0.0009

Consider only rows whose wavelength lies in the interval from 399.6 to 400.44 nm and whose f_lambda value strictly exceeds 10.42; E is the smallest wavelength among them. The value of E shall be 399.659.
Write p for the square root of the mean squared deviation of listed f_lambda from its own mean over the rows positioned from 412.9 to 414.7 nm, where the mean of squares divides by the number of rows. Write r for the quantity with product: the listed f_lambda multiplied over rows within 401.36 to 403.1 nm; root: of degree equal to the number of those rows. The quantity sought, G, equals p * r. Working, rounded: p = 0.51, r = 10.3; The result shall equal 5.3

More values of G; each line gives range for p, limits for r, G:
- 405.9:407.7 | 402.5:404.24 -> 4.6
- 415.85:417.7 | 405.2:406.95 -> 5.6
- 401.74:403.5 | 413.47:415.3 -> 6.0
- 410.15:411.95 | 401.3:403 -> 5.3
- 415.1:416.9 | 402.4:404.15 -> 3.1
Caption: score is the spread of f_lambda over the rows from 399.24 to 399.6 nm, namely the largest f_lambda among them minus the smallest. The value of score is 0.4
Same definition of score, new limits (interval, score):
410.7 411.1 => 1.6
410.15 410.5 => 0.8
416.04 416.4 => 0.4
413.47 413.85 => 1.2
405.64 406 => 0.7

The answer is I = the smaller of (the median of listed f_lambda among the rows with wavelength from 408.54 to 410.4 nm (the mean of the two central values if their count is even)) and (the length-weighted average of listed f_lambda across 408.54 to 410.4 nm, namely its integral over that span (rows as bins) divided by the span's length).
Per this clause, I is 11.42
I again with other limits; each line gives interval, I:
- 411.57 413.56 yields 10.50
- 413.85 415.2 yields 10.19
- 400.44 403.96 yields 10.18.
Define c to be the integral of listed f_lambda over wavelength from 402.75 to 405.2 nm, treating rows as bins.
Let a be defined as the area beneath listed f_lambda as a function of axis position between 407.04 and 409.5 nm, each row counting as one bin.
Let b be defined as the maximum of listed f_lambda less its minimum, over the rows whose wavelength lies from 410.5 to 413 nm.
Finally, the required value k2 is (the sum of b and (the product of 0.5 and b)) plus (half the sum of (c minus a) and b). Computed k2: 2.6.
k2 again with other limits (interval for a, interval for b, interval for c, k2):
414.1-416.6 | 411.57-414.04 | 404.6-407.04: 4.2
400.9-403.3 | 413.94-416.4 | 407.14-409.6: 6.0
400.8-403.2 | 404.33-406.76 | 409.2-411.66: 7.2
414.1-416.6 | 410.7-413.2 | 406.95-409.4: 5.1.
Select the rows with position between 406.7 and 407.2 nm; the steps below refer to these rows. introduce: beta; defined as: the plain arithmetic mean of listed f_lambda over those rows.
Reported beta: 11.0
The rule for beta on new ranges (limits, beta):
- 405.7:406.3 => 10.9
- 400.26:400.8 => 10.2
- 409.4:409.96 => 11.4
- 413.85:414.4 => 10.3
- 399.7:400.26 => 10.4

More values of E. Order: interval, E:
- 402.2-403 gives 402.800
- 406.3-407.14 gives 406.340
